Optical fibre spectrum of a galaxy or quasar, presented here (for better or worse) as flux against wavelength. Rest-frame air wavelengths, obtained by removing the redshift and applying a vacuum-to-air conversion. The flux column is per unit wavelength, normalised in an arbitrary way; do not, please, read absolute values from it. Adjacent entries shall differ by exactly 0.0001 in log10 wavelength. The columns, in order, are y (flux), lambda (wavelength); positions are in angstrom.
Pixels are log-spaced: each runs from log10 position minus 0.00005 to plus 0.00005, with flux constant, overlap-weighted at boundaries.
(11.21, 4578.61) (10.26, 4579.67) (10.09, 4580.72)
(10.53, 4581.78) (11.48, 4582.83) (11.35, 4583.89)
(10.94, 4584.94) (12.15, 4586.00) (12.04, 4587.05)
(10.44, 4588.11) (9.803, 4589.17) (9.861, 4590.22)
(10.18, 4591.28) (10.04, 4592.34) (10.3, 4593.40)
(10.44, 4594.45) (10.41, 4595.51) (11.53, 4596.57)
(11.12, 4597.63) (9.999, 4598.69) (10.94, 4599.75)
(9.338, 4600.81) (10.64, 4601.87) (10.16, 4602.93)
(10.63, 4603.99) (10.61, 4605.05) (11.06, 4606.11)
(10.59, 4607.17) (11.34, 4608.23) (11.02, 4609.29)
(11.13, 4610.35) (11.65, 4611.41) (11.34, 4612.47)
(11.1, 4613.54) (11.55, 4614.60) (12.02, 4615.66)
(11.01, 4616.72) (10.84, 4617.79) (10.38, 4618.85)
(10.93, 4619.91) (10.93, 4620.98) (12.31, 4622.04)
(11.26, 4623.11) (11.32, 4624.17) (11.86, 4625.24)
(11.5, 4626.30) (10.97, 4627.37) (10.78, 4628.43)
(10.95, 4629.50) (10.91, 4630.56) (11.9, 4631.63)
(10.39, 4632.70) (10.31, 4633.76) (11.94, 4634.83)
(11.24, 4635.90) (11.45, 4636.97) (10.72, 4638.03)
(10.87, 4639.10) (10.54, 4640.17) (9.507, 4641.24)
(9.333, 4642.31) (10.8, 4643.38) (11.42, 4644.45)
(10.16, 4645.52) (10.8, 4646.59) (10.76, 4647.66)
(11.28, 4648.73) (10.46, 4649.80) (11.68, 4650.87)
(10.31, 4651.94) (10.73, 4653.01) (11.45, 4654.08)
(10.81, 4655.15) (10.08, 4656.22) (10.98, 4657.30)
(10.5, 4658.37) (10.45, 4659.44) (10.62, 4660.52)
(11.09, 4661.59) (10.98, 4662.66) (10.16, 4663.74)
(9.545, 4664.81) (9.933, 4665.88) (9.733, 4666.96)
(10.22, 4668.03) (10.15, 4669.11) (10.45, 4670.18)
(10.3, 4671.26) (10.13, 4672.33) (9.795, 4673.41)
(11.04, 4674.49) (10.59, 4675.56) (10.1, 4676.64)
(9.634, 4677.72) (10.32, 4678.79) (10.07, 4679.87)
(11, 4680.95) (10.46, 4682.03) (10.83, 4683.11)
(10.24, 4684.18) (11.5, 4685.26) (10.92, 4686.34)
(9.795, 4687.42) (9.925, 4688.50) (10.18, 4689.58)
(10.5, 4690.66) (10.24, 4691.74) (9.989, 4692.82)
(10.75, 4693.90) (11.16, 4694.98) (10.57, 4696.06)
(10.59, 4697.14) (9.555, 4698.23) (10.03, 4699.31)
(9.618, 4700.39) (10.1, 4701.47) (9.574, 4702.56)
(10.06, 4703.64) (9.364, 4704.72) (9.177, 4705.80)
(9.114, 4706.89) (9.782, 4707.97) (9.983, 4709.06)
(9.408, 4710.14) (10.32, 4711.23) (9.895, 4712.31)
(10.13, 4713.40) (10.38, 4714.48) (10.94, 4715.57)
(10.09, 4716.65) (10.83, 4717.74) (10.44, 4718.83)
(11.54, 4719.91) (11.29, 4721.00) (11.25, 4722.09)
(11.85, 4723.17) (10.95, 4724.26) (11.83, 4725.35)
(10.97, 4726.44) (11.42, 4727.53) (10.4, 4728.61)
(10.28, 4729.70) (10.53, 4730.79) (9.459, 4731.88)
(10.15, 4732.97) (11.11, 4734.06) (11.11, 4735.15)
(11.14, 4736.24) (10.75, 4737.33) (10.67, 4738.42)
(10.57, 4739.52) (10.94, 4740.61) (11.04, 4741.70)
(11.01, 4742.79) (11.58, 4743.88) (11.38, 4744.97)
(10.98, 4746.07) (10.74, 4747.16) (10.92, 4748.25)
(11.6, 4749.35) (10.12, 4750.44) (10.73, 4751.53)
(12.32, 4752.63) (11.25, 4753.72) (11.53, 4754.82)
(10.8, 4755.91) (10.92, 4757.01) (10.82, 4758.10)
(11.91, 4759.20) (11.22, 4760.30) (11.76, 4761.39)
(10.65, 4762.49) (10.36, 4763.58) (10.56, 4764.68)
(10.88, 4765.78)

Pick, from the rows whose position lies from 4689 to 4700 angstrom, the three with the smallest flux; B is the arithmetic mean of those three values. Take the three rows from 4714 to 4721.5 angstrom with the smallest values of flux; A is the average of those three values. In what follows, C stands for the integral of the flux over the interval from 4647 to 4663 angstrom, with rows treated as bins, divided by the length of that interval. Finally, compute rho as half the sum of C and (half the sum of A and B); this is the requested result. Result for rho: 10.4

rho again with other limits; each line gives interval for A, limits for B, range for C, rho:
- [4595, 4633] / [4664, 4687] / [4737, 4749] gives 10.4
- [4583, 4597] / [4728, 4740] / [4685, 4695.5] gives 10.2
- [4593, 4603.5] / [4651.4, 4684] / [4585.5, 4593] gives 10.2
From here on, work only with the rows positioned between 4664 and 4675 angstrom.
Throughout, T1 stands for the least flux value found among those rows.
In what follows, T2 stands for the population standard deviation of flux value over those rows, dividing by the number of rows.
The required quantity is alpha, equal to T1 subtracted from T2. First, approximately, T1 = 9.545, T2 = 0.402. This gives -9.14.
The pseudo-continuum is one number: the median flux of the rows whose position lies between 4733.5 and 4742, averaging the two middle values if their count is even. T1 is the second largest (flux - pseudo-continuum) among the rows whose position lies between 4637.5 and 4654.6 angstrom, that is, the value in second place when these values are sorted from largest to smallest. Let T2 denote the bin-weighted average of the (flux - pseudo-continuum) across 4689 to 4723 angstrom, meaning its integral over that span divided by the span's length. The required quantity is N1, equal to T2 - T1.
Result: -1.2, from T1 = 0.5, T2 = -0.8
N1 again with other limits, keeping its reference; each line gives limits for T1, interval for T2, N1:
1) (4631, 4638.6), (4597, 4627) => -0.9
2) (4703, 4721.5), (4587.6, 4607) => -0.9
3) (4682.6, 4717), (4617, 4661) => -0.3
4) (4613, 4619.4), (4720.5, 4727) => -0.2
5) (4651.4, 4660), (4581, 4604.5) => -0.3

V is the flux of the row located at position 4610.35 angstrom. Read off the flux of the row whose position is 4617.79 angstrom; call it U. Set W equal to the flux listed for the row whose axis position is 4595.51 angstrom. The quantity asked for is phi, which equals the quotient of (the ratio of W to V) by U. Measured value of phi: 0.086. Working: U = 10.84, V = 11.13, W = 10.41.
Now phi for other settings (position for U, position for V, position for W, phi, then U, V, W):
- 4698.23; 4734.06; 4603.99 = 0.100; 9.555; 11.11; 10.63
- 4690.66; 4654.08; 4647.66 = 0.089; 10.5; 11.45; 10.76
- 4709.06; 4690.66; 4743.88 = 0.110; 9.983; 10.5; 11.58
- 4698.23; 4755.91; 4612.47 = 0.110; 9.555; 10.8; 11.34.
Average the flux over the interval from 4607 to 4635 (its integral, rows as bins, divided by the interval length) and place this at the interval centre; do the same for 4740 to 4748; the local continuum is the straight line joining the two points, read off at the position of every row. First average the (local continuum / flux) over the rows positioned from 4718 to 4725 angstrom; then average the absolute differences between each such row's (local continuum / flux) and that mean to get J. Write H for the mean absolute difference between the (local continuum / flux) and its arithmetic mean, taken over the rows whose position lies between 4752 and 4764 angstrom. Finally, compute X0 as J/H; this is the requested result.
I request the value 0.76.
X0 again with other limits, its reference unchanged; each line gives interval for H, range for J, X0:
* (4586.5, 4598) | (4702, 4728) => 1.39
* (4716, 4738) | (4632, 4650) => 1.07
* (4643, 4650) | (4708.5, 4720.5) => 1.51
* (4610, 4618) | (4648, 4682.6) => 1.55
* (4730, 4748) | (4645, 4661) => 0.93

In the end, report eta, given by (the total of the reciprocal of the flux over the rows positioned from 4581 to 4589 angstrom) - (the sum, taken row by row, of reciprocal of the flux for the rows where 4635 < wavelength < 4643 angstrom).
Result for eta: -0.05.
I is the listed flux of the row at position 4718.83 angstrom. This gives 10.44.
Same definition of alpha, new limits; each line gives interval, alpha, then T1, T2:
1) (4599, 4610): -8.81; 9.338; 0.532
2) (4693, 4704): -9.03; 9.555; 0.521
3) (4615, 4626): -9.81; 10.38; 0.572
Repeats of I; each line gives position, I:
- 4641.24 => 9.507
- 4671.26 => 10.3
